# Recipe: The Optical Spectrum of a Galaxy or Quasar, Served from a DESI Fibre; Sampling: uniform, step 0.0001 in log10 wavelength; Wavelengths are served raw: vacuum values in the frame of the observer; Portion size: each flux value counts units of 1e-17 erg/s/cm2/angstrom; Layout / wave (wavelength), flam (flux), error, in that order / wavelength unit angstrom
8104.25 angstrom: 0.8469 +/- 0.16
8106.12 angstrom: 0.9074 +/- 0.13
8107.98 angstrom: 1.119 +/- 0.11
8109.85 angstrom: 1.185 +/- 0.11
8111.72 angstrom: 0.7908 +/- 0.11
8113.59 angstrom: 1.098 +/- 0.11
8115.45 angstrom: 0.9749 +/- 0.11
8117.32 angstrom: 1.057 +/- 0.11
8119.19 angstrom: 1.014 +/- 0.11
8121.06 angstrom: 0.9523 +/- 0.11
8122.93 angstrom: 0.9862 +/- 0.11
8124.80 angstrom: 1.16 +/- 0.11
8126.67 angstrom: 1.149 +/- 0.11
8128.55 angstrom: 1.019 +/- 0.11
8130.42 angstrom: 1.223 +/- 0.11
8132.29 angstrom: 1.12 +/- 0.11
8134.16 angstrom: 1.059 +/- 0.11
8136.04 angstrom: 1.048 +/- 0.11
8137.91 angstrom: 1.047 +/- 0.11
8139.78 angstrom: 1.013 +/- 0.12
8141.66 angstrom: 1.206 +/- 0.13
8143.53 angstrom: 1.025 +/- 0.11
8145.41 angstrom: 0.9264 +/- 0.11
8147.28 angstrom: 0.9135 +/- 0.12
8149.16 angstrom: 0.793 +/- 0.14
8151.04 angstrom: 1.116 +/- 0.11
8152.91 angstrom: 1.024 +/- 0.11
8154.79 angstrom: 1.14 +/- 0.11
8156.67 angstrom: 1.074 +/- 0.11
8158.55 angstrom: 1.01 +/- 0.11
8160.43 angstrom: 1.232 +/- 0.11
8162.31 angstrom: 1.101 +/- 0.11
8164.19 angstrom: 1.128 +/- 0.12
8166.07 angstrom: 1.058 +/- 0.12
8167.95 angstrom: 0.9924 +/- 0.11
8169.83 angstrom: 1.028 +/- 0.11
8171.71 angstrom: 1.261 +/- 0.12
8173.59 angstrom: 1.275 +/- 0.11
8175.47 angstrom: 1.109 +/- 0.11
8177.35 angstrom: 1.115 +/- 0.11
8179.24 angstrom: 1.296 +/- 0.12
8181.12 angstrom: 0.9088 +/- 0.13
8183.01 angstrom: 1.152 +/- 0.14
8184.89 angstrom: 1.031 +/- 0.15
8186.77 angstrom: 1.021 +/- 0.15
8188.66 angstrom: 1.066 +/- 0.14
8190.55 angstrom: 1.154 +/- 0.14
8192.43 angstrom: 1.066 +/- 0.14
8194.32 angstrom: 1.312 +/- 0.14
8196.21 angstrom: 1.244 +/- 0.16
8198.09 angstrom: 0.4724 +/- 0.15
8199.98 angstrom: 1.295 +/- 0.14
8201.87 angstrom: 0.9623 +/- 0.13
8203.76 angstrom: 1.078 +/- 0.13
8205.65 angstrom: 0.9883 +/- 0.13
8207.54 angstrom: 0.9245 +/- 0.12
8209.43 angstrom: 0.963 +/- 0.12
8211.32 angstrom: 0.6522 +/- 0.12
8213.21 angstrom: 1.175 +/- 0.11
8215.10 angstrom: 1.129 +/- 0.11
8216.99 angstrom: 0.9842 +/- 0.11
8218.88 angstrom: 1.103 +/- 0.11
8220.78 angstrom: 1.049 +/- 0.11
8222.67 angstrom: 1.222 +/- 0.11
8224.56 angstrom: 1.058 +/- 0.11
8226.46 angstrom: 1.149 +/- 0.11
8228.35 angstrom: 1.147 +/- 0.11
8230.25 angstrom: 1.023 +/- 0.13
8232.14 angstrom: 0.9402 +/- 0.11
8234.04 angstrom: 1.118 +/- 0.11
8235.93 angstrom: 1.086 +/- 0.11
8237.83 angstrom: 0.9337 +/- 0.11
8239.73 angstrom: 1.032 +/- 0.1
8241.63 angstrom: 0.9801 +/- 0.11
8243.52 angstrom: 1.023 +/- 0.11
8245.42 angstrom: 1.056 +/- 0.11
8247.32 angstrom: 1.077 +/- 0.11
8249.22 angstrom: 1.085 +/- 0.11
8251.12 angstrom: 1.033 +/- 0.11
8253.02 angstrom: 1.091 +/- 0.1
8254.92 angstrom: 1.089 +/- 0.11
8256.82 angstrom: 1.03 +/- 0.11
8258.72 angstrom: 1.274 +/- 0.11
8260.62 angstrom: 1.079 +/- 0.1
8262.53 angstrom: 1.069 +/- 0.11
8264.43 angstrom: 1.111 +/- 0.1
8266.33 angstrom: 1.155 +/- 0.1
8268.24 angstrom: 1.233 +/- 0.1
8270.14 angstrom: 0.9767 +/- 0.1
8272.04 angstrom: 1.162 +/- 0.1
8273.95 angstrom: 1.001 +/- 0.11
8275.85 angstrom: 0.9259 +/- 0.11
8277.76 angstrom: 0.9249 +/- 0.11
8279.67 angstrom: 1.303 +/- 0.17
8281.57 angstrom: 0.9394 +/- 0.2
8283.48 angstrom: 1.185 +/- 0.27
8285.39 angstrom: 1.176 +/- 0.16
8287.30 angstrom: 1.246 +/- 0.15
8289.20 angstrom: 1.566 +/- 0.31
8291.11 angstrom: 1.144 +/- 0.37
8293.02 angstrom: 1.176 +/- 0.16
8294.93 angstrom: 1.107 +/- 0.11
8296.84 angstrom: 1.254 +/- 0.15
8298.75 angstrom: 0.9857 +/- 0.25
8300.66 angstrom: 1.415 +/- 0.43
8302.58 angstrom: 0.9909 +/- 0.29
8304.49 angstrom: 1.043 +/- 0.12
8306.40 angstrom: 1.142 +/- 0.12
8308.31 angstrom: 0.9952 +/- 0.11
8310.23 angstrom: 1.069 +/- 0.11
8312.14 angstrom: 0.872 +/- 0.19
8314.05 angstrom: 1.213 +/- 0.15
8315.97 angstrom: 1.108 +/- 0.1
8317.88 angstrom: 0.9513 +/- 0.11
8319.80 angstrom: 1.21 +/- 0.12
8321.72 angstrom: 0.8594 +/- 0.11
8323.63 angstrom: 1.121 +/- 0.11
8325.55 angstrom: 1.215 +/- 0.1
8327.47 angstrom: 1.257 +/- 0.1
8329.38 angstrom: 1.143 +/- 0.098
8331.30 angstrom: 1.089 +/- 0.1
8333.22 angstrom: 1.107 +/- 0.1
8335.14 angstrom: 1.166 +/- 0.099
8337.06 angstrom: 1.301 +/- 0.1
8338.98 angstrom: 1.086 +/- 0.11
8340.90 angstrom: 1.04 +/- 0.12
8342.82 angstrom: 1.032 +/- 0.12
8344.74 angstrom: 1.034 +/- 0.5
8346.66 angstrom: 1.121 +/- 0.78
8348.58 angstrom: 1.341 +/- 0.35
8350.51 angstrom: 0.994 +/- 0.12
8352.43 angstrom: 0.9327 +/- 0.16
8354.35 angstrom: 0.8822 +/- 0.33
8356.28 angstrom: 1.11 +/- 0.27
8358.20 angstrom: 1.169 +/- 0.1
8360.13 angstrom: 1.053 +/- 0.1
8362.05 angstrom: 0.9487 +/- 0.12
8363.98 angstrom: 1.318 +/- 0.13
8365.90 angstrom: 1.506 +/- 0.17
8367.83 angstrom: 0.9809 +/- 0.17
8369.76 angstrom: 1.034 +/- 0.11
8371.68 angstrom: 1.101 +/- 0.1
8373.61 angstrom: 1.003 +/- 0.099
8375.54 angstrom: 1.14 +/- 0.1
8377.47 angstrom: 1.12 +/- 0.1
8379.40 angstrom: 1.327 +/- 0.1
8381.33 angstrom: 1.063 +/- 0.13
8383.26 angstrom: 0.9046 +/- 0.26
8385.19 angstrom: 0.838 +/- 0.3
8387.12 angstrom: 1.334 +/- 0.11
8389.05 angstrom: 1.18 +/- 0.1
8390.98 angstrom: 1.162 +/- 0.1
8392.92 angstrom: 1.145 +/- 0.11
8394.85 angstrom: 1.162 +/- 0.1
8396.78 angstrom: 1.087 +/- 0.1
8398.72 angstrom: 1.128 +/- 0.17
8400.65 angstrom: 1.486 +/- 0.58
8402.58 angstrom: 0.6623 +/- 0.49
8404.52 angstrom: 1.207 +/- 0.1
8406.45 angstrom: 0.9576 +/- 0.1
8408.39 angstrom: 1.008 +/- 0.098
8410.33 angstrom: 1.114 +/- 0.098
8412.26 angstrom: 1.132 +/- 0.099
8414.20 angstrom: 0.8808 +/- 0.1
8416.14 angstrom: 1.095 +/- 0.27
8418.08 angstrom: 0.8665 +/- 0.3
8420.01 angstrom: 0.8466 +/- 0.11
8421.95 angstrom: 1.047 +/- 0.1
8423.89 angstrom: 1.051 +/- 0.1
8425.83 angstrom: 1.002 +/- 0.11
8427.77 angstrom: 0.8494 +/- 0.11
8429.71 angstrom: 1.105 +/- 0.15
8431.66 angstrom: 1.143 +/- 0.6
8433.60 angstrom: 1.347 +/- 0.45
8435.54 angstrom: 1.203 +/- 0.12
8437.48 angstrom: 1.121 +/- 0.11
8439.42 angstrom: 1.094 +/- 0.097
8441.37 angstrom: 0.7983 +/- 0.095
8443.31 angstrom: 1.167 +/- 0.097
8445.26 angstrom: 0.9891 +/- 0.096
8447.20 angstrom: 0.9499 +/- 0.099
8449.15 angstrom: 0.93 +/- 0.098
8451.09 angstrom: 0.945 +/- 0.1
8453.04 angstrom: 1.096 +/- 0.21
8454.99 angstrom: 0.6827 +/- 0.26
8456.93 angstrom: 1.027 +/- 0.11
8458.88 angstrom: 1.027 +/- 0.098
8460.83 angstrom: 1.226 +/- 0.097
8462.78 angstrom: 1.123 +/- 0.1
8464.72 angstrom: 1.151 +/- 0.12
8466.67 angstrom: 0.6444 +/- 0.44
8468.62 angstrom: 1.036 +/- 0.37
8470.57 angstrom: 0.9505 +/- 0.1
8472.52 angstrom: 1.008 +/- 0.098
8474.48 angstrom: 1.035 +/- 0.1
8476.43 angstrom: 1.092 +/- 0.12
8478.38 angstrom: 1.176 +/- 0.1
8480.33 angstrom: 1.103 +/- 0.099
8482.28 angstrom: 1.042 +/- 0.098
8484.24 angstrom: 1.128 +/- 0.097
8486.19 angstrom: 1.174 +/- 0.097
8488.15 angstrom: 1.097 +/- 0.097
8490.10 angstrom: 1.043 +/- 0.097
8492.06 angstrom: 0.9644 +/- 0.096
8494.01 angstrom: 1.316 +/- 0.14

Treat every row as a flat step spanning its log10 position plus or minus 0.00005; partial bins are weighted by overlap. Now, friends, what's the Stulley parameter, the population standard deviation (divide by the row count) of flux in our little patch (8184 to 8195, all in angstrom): 0.101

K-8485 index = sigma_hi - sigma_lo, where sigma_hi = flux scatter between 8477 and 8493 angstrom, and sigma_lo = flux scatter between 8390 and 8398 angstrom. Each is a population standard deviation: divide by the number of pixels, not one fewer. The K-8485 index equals 0.04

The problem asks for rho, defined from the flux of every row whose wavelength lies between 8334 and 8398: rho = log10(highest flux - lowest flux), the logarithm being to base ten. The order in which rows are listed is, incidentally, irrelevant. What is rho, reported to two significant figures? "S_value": -0.18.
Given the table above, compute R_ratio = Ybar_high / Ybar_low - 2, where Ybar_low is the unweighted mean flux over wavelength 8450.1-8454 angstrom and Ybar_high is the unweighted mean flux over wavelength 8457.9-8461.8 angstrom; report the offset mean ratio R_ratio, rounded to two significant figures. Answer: -0.90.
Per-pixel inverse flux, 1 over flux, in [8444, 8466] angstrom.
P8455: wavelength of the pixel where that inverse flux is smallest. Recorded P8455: 8460.83 angstrom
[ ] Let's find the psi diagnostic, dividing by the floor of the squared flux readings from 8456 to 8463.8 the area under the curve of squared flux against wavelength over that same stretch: 9.0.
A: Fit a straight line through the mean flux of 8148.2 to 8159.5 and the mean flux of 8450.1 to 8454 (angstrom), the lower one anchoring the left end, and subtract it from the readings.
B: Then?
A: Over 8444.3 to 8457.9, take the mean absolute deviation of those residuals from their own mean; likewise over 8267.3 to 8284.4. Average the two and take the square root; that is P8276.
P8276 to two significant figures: 0.33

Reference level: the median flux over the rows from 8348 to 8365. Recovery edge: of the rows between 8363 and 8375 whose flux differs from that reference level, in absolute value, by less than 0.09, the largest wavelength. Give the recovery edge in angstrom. 8373.61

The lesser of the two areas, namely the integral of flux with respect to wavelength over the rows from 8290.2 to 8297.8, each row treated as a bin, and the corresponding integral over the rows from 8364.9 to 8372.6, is 8.9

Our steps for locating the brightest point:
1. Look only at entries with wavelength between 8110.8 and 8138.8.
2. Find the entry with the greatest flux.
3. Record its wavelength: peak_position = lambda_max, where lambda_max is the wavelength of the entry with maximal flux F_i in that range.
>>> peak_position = 8130.42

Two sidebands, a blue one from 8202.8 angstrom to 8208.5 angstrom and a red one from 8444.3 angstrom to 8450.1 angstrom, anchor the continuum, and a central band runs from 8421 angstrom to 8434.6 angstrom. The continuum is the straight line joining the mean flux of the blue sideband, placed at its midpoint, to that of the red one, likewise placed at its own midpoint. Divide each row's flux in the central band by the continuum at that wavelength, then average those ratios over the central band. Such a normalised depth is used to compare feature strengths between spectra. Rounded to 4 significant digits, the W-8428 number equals 1.123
